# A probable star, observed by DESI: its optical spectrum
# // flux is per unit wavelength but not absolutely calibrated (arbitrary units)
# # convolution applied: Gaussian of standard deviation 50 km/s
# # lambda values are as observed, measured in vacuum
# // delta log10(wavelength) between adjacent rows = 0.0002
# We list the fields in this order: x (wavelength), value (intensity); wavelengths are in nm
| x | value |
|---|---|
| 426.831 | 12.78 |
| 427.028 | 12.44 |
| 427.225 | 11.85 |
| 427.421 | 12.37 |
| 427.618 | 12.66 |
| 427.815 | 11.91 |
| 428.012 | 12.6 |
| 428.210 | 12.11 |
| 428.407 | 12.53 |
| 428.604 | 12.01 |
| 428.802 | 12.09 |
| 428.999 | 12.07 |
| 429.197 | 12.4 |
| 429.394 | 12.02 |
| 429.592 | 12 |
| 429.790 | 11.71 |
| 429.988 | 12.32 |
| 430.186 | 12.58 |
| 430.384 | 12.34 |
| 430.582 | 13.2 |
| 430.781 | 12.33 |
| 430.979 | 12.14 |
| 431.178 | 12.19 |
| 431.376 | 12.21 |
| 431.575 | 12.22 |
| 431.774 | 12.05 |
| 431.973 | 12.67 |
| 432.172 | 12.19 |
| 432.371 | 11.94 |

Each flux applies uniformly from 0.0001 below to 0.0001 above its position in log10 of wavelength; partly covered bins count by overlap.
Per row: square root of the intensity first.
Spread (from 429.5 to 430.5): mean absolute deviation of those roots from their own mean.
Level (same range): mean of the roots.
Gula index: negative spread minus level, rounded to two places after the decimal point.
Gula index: -3.53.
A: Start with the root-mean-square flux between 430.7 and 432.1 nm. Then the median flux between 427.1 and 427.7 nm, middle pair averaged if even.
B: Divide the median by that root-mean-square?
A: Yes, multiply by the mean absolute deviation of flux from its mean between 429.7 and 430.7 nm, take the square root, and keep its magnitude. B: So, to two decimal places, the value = 0.61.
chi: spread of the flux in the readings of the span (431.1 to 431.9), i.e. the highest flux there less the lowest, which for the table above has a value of 0.17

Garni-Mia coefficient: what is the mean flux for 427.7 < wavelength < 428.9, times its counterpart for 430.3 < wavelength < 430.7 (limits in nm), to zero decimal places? 156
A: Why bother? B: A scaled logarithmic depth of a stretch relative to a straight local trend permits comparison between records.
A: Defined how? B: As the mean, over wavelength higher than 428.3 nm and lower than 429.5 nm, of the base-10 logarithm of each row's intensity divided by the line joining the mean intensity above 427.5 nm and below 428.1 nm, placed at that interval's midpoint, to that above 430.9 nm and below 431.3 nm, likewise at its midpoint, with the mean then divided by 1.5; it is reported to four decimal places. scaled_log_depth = -0.0031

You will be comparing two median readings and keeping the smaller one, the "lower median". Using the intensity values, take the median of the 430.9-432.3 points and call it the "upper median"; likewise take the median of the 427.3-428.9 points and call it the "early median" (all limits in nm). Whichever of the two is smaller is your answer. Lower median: 12.19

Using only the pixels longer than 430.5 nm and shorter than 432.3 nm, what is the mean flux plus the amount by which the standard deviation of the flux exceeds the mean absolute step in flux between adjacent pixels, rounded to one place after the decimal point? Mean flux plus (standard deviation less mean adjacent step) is 12.4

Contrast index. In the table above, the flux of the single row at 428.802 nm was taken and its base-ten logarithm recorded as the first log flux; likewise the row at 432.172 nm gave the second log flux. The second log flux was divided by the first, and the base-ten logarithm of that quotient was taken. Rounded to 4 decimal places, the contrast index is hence 0.0014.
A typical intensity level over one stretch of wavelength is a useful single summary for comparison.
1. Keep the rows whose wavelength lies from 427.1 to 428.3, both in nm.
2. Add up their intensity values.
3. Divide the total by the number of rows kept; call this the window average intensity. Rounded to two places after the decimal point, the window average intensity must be 12.25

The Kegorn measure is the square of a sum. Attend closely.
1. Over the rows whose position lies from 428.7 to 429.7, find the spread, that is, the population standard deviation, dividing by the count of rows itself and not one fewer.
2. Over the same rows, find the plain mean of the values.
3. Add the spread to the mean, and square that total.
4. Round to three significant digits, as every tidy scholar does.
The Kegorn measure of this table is 150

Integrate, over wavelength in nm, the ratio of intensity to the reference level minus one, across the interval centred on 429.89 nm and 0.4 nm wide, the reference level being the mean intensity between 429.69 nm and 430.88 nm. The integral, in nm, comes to -0.013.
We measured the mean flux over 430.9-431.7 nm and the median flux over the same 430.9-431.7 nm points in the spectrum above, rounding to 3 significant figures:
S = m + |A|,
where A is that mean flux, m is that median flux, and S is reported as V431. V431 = 24.4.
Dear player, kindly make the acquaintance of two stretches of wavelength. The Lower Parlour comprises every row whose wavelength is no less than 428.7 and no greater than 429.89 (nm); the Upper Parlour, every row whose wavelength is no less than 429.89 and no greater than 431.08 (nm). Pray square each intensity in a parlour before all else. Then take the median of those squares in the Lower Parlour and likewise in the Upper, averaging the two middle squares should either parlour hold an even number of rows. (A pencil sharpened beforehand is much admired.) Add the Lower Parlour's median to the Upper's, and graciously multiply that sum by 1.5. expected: 446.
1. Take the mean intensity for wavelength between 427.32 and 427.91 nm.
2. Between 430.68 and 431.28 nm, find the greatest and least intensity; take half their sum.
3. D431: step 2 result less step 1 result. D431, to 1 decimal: -0.1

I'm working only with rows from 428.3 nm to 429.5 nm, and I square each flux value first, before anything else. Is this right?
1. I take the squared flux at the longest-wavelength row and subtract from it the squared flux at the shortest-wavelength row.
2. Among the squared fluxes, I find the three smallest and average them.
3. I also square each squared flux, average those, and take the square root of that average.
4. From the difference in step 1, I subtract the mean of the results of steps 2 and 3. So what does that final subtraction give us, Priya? -159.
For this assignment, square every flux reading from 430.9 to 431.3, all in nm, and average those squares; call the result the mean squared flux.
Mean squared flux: 148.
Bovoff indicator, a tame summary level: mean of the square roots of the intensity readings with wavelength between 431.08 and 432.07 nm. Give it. 3.502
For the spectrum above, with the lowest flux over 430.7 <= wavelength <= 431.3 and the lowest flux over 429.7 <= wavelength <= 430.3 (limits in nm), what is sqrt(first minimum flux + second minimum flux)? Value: 4.884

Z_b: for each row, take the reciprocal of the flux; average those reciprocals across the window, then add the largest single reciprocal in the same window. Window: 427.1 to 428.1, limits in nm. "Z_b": 0.1659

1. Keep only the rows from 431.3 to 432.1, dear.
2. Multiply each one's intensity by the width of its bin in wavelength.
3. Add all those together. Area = 10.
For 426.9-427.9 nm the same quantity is 12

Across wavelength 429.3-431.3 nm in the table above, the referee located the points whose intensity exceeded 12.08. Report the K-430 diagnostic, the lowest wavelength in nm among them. 429.988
